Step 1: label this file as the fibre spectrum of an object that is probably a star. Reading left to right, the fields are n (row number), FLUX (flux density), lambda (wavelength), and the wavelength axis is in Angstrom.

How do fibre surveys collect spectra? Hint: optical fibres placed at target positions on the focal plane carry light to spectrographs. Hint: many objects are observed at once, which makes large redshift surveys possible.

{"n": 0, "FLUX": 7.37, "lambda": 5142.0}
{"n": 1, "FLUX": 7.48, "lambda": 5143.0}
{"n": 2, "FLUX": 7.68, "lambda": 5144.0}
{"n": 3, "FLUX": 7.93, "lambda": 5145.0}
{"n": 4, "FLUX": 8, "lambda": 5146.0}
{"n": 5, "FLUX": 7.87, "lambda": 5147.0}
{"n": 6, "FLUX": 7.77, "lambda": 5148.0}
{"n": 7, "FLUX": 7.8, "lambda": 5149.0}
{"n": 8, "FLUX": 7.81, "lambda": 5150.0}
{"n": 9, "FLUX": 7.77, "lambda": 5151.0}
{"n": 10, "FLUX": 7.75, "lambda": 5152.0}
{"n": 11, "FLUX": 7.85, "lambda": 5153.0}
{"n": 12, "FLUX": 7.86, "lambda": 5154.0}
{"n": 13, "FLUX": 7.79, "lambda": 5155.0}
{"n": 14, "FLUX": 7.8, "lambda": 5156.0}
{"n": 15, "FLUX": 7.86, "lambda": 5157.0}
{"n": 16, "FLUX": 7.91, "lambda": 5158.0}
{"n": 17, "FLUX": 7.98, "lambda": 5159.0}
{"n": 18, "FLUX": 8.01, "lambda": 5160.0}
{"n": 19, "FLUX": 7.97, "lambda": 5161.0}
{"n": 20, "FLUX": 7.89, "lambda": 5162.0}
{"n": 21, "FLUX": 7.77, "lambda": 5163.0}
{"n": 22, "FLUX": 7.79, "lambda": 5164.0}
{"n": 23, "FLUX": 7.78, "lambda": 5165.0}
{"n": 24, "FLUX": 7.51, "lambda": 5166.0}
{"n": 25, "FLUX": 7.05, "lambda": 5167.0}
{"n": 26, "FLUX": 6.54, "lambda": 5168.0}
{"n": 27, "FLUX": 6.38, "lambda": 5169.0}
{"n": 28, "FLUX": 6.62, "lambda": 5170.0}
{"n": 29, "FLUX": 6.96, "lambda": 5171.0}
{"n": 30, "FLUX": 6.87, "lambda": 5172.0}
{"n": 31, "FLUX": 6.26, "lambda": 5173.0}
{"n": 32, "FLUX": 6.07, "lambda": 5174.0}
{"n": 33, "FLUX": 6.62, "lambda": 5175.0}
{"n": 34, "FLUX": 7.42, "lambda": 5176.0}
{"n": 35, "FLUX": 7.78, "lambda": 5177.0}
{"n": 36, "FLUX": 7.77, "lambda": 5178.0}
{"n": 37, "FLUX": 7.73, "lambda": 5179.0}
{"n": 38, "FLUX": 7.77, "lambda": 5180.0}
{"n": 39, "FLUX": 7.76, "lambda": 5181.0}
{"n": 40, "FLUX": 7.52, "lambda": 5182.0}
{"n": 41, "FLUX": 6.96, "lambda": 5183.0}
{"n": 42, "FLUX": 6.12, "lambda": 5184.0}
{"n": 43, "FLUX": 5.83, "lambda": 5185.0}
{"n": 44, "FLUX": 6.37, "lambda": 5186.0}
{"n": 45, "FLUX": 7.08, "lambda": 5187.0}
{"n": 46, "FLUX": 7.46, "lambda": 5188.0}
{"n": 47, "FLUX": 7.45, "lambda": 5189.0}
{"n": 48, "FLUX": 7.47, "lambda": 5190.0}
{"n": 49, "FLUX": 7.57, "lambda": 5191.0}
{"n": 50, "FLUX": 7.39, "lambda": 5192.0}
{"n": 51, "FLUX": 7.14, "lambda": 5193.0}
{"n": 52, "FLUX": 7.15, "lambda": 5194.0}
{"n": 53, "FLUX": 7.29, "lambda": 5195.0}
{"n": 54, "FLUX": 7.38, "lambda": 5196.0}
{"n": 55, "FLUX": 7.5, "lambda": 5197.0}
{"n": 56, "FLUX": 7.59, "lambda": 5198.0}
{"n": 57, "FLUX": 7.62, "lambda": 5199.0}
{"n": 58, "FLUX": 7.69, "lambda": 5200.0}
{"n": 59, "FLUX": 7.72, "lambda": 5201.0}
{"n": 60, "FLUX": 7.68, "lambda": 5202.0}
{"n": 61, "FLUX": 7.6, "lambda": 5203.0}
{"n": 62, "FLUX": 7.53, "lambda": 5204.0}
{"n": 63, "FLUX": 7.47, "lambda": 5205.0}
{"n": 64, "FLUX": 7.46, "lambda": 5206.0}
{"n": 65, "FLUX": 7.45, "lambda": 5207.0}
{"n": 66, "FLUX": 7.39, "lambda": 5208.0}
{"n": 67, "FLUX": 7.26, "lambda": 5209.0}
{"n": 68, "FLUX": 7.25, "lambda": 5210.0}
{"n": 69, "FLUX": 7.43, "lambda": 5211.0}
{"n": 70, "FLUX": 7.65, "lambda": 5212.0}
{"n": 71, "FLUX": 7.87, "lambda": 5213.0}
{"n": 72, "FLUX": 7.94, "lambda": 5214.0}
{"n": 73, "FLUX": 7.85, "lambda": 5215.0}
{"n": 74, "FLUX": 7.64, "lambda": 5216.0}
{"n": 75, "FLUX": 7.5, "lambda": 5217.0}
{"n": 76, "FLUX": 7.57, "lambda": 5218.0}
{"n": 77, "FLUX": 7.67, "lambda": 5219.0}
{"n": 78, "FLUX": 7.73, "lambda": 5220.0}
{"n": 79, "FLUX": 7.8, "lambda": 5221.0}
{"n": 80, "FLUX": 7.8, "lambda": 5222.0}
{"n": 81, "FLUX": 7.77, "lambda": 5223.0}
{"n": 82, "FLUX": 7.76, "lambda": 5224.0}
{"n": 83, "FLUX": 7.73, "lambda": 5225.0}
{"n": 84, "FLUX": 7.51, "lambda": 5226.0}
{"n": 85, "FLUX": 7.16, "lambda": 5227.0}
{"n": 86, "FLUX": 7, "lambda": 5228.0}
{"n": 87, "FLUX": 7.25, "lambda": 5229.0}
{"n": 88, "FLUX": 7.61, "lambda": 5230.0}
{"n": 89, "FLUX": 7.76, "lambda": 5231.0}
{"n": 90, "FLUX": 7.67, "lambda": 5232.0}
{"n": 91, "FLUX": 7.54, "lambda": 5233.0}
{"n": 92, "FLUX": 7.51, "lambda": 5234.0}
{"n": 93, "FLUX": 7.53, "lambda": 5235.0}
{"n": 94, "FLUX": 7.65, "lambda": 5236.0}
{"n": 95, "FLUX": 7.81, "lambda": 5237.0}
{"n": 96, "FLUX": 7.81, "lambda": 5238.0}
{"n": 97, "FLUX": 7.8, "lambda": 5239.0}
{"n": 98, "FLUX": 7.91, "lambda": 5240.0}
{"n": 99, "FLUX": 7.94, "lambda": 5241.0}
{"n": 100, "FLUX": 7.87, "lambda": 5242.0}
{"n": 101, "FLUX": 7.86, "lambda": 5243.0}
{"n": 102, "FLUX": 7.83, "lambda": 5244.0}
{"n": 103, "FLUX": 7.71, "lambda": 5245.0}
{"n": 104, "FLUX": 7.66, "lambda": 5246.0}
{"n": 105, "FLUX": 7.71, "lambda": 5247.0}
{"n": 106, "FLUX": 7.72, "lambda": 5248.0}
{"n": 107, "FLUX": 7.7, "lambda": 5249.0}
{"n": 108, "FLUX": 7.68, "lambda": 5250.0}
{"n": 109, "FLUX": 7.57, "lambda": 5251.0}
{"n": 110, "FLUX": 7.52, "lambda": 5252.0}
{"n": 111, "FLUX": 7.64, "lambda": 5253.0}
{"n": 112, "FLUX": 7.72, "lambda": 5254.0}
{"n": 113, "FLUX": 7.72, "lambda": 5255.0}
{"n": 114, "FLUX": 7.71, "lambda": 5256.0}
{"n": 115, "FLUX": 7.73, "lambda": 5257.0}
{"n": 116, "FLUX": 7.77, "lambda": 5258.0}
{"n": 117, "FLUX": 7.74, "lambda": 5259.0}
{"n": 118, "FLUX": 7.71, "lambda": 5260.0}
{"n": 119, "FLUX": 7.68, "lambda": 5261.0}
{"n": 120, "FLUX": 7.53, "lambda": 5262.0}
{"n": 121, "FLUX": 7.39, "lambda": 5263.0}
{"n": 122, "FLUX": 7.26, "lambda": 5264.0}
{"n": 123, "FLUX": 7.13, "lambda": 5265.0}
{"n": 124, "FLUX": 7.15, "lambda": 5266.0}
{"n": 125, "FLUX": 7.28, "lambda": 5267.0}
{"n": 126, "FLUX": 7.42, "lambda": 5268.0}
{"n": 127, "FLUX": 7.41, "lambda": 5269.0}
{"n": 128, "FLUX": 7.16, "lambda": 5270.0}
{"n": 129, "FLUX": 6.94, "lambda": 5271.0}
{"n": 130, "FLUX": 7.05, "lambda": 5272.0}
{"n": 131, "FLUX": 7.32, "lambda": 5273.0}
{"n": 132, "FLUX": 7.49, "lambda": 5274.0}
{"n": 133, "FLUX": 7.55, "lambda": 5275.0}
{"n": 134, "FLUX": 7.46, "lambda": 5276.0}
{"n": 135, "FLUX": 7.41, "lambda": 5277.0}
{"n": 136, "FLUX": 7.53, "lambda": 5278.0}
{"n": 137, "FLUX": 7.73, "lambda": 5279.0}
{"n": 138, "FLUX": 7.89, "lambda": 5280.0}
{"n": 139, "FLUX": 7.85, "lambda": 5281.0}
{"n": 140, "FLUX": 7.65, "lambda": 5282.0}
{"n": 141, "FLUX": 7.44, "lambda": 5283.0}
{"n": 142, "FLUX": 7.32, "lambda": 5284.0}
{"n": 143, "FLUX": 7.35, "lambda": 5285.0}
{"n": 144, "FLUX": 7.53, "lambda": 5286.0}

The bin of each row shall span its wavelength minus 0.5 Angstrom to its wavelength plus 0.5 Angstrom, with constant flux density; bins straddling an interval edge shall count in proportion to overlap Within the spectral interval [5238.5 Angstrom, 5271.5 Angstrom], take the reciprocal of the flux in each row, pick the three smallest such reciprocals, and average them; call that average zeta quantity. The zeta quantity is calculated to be 0.126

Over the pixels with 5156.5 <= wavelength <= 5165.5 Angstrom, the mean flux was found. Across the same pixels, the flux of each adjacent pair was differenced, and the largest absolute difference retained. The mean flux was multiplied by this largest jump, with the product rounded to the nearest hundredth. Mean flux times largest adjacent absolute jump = 0.95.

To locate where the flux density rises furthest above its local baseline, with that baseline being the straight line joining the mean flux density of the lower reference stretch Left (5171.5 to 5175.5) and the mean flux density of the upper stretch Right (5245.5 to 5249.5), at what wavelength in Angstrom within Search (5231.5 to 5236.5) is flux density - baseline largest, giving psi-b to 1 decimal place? 5232.0 Angstrom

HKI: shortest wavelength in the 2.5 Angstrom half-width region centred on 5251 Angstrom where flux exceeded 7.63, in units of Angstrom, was 5249.0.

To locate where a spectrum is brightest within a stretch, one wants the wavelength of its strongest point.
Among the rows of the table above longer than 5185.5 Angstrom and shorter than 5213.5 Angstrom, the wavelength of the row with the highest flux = 5213.0 Angstrom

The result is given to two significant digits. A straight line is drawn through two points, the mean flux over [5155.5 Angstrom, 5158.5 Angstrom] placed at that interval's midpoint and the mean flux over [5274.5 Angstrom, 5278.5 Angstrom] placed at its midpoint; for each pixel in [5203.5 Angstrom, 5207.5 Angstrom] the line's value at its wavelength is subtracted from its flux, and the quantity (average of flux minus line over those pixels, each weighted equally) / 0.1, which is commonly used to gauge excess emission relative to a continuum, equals -2.3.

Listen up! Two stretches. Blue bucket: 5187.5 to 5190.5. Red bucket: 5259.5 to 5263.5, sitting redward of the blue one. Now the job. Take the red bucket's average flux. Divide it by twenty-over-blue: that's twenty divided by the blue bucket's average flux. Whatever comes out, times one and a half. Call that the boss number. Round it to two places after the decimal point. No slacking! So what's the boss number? 4.24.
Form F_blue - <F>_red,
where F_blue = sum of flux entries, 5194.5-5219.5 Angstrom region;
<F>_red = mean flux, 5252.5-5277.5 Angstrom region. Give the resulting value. 182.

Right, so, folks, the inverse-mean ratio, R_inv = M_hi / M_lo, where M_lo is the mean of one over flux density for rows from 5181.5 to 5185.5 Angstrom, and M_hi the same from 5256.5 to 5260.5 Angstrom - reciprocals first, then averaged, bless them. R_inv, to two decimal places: 0.85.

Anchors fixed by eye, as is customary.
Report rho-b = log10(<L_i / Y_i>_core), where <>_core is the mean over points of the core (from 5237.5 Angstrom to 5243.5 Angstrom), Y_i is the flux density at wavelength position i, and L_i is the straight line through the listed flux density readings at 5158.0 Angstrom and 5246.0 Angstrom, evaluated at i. -0.011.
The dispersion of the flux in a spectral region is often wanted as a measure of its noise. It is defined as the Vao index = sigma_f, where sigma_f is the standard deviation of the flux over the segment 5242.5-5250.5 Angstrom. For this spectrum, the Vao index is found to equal 0.07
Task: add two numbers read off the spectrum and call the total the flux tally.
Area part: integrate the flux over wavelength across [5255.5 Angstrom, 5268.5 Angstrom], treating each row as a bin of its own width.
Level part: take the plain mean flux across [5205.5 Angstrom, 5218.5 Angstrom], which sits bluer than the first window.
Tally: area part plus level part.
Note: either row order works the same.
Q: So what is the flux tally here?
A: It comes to 105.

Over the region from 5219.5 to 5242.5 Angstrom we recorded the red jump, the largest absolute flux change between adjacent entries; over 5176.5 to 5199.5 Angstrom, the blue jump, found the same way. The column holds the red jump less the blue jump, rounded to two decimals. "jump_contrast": -0.48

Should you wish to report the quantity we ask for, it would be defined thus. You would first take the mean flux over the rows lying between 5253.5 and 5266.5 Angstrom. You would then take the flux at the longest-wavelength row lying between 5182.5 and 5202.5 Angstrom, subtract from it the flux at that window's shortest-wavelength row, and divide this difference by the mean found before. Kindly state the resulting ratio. 0.10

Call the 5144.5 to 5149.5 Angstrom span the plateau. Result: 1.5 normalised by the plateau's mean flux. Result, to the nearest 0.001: 0.191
